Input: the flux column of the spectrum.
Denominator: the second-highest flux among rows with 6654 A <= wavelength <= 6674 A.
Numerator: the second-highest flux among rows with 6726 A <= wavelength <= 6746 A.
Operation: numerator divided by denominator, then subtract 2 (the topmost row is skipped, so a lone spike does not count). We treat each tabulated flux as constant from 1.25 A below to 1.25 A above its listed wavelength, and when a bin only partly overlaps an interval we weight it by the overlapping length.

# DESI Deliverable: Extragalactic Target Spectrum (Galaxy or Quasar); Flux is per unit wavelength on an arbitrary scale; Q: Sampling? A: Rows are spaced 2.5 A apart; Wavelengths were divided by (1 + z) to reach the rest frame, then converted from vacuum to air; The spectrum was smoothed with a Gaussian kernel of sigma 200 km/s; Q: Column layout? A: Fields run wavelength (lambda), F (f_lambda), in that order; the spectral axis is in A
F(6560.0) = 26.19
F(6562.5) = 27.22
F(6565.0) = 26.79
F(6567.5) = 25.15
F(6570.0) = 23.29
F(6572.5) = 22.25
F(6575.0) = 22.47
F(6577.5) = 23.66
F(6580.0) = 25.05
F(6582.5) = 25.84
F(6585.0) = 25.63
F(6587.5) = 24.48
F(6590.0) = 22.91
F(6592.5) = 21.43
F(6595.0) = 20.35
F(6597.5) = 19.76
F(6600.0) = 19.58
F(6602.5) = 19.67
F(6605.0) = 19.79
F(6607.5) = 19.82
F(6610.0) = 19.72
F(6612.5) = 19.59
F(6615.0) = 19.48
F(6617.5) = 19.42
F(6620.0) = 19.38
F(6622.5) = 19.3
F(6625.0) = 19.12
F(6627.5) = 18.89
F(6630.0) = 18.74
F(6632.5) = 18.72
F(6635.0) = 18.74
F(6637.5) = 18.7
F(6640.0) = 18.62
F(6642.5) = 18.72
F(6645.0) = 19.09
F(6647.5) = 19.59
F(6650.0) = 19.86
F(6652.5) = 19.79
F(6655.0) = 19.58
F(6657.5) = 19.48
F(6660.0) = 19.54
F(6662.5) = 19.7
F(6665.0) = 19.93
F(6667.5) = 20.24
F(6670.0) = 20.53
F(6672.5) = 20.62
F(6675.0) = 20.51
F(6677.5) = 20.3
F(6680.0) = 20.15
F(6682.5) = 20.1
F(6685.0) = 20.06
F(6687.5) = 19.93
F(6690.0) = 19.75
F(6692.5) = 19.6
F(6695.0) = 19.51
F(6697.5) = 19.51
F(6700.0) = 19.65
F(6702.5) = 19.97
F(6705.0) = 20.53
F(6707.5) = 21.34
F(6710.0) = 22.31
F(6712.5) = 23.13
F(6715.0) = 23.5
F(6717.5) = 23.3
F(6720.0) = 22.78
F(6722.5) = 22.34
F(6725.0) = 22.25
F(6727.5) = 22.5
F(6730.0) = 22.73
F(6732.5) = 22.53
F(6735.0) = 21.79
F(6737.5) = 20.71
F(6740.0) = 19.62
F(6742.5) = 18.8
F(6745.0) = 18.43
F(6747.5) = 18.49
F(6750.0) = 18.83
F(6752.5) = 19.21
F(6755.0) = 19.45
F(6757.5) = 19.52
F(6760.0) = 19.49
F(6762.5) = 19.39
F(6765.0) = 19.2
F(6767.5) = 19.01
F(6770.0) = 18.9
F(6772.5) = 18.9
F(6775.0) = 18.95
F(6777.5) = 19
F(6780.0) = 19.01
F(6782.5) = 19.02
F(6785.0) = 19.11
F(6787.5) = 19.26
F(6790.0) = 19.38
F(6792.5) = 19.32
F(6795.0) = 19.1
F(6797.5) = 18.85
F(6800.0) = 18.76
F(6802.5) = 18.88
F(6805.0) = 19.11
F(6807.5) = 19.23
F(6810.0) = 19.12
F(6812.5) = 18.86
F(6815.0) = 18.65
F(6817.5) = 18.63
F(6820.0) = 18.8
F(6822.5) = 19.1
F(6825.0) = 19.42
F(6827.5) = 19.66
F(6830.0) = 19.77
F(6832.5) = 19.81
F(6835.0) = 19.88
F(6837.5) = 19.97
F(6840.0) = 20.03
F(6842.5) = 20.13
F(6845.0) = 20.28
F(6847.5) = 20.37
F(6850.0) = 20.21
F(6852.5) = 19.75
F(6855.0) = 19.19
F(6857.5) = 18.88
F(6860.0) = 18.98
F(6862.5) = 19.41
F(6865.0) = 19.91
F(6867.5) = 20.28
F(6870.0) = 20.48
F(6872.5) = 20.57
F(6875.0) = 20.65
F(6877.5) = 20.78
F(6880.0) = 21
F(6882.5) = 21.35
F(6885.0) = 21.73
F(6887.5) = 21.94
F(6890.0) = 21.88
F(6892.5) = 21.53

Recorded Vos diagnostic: -0.90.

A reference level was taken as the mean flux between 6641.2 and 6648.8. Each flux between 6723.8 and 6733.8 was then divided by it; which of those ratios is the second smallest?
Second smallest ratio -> 1.18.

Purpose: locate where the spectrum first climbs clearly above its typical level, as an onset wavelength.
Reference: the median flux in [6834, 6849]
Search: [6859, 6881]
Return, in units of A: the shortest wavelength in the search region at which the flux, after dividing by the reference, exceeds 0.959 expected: 6862.5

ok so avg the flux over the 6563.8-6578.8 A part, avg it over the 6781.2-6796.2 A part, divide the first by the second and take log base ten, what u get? 0.10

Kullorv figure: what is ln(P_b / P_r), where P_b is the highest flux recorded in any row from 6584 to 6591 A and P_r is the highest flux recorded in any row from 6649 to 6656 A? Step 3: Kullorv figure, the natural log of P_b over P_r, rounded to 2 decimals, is 0.26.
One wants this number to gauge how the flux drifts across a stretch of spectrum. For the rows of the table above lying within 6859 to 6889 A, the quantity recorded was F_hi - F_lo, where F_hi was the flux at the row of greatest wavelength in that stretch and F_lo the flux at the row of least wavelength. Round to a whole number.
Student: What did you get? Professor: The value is 3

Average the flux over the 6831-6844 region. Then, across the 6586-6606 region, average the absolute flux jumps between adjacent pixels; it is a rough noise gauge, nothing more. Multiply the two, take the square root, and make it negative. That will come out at -3.8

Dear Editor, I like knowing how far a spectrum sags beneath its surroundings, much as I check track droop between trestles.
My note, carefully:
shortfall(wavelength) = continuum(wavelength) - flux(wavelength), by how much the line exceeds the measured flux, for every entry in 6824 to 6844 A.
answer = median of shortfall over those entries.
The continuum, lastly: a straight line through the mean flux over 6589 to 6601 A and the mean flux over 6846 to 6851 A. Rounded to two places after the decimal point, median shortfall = 0.48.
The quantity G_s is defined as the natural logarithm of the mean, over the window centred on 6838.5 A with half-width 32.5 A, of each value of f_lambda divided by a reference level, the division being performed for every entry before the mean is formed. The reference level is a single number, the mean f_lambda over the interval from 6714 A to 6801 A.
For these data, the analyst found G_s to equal -0.024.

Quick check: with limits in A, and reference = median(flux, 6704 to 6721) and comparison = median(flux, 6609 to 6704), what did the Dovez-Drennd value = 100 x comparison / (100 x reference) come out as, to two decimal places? 0.86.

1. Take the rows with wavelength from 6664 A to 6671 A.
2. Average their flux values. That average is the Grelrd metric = 20.2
